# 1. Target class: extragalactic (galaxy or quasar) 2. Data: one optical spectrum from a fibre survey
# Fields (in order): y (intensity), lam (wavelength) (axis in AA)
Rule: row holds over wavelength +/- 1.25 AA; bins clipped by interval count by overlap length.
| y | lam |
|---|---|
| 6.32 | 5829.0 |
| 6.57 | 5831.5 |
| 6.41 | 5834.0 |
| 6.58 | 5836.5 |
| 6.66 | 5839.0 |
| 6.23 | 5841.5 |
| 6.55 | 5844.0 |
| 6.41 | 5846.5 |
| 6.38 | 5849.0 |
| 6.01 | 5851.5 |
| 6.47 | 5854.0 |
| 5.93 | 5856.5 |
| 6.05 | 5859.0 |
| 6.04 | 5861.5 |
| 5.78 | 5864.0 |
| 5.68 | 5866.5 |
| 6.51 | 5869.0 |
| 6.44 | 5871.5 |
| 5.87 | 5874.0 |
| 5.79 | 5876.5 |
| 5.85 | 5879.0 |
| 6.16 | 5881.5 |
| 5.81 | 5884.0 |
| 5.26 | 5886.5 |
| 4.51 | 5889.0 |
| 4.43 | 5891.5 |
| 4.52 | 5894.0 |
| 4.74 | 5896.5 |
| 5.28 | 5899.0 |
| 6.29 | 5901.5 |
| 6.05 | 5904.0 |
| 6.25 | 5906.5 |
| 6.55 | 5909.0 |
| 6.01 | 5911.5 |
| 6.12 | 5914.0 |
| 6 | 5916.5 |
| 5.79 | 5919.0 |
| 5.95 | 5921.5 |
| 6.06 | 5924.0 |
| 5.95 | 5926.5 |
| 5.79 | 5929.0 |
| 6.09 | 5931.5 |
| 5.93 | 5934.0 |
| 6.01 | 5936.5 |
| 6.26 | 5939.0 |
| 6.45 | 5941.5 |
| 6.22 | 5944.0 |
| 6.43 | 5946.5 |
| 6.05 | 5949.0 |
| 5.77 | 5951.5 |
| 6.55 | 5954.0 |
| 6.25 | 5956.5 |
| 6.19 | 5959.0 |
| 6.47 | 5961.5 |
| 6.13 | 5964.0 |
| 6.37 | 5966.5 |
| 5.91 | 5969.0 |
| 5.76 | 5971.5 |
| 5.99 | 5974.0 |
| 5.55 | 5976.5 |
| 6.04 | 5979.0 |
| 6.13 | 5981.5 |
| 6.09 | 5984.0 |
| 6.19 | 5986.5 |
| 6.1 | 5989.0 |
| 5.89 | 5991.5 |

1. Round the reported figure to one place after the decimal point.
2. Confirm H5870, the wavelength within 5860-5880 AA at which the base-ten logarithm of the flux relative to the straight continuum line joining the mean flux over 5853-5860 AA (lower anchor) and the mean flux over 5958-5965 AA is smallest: 5866.5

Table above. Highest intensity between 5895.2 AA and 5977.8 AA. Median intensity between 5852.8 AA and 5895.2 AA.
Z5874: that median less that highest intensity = -0.700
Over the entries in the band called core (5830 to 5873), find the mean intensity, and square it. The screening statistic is 39.4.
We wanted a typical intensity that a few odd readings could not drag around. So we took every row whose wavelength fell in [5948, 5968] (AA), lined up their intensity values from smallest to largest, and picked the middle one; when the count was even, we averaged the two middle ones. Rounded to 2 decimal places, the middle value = 6.22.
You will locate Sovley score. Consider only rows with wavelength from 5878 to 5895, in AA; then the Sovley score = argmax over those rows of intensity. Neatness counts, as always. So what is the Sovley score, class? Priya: 5881.5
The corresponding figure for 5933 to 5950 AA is 5941.5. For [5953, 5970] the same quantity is 5954.0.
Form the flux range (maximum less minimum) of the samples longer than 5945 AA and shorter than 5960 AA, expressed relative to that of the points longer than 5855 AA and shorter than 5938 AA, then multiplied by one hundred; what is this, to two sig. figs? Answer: 37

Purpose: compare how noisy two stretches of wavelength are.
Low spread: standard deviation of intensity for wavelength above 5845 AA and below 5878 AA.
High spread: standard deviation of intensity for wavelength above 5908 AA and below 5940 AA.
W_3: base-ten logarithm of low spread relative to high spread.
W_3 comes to 0.2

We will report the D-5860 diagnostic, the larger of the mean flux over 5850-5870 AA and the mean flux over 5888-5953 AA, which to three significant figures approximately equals 6.06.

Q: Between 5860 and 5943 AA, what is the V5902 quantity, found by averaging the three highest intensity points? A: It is 6.503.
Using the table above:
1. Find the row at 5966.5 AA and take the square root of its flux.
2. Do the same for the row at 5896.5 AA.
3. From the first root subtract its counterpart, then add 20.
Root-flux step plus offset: 20.3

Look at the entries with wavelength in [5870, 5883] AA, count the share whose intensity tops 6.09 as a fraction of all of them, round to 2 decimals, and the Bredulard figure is 0.40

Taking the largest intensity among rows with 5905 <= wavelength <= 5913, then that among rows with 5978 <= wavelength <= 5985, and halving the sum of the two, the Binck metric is 6.34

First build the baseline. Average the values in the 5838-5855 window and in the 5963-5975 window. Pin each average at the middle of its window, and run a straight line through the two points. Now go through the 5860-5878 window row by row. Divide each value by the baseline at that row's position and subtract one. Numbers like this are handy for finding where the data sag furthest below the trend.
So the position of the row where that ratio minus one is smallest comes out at 5866.5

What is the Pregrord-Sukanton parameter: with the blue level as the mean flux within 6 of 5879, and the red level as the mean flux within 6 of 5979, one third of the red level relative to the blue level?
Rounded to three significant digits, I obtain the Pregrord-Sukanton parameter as 0.337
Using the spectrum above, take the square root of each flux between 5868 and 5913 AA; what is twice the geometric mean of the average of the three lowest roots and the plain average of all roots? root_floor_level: 4.49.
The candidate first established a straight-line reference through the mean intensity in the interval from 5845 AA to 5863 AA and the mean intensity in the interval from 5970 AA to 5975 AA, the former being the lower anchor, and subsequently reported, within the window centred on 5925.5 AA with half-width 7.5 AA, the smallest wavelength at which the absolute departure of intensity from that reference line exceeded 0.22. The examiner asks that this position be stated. 5919.0 AA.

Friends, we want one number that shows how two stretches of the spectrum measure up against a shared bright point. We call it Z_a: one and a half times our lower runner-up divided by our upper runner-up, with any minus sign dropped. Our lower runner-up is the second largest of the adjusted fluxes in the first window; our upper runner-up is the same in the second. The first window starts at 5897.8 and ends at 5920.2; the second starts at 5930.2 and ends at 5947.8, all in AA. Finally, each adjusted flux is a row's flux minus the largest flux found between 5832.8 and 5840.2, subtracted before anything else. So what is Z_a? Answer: 2.4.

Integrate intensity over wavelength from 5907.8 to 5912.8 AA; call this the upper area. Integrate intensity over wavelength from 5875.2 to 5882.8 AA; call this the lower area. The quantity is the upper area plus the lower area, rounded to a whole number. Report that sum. 76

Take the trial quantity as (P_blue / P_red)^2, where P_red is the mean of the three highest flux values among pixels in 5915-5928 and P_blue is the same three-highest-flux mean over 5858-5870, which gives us 1.07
